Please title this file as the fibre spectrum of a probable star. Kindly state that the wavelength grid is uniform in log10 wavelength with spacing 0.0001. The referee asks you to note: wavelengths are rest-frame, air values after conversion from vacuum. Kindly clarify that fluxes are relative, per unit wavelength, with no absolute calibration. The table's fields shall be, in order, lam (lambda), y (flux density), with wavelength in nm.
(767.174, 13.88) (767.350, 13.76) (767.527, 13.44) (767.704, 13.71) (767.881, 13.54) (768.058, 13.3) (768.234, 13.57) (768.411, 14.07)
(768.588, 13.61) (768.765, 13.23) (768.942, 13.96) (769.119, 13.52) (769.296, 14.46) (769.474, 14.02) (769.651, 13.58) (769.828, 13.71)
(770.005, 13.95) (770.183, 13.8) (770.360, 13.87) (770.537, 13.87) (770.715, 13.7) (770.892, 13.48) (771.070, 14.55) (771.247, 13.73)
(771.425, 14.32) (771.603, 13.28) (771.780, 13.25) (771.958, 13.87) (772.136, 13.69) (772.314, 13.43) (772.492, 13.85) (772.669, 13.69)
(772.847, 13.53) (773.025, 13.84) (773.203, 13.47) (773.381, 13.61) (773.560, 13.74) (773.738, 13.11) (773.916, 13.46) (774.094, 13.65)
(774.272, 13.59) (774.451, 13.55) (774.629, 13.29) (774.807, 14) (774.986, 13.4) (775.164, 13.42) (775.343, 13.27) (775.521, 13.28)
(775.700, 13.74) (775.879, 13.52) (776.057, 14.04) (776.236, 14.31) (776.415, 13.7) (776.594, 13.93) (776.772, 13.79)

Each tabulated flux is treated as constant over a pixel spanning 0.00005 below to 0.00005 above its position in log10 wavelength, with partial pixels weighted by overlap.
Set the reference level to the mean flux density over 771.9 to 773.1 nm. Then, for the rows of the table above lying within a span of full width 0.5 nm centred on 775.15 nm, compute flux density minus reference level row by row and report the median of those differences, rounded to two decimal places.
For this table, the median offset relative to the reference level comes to -0.30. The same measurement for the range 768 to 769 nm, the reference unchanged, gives -0.11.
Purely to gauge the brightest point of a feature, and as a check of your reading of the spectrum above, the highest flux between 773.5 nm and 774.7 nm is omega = 13.74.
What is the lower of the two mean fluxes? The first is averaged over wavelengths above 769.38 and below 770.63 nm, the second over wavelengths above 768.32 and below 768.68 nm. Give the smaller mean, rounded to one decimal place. 13.8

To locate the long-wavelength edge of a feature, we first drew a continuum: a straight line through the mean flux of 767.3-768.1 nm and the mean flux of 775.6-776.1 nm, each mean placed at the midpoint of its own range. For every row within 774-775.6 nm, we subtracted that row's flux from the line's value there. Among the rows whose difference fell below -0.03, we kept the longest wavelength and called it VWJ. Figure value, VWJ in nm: 774.807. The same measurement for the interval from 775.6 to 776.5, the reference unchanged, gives 776.236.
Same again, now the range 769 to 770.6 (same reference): 770.537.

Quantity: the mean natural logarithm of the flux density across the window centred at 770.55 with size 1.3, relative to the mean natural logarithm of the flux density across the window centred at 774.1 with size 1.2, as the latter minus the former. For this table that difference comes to -0.029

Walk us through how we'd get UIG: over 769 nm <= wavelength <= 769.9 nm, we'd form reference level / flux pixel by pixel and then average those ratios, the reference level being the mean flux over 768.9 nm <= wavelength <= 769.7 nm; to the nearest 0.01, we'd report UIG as 1.00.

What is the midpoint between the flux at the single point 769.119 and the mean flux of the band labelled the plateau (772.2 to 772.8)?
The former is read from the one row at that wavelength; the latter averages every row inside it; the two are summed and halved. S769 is 13.59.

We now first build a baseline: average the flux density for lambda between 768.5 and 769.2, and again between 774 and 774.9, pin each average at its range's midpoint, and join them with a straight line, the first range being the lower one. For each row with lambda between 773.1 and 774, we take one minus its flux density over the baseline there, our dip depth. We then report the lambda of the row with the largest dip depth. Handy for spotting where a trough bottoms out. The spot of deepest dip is 773.738 nm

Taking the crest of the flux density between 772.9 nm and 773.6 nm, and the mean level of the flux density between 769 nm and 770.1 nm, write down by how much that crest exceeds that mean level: -0.03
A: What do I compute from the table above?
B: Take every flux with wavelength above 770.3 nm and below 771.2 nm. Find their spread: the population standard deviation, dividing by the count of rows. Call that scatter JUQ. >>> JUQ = 0.36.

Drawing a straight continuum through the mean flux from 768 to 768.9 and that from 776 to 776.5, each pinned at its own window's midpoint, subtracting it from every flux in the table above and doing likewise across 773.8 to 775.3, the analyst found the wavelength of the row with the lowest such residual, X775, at 774.629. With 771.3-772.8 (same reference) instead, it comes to 771.780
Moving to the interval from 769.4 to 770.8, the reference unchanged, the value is 769.651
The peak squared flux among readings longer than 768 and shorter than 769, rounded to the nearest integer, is 198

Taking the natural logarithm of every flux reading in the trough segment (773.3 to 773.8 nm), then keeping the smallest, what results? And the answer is 2.57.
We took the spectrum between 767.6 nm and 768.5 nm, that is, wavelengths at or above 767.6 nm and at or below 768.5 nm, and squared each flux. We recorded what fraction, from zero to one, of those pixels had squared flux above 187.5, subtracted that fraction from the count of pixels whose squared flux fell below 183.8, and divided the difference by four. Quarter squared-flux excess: 0.40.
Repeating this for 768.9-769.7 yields 0.10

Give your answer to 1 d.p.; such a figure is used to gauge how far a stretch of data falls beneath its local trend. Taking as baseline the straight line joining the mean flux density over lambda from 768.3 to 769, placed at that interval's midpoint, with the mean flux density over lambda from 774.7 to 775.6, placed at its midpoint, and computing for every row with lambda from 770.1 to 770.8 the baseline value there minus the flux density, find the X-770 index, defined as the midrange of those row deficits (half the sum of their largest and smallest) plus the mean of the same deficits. -0.3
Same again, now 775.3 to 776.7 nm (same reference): -0.6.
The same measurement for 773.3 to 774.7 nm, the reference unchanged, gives 0.1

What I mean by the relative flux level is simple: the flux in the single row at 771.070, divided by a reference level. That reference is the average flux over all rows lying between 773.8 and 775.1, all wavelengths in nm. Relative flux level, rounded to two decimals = 1.07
